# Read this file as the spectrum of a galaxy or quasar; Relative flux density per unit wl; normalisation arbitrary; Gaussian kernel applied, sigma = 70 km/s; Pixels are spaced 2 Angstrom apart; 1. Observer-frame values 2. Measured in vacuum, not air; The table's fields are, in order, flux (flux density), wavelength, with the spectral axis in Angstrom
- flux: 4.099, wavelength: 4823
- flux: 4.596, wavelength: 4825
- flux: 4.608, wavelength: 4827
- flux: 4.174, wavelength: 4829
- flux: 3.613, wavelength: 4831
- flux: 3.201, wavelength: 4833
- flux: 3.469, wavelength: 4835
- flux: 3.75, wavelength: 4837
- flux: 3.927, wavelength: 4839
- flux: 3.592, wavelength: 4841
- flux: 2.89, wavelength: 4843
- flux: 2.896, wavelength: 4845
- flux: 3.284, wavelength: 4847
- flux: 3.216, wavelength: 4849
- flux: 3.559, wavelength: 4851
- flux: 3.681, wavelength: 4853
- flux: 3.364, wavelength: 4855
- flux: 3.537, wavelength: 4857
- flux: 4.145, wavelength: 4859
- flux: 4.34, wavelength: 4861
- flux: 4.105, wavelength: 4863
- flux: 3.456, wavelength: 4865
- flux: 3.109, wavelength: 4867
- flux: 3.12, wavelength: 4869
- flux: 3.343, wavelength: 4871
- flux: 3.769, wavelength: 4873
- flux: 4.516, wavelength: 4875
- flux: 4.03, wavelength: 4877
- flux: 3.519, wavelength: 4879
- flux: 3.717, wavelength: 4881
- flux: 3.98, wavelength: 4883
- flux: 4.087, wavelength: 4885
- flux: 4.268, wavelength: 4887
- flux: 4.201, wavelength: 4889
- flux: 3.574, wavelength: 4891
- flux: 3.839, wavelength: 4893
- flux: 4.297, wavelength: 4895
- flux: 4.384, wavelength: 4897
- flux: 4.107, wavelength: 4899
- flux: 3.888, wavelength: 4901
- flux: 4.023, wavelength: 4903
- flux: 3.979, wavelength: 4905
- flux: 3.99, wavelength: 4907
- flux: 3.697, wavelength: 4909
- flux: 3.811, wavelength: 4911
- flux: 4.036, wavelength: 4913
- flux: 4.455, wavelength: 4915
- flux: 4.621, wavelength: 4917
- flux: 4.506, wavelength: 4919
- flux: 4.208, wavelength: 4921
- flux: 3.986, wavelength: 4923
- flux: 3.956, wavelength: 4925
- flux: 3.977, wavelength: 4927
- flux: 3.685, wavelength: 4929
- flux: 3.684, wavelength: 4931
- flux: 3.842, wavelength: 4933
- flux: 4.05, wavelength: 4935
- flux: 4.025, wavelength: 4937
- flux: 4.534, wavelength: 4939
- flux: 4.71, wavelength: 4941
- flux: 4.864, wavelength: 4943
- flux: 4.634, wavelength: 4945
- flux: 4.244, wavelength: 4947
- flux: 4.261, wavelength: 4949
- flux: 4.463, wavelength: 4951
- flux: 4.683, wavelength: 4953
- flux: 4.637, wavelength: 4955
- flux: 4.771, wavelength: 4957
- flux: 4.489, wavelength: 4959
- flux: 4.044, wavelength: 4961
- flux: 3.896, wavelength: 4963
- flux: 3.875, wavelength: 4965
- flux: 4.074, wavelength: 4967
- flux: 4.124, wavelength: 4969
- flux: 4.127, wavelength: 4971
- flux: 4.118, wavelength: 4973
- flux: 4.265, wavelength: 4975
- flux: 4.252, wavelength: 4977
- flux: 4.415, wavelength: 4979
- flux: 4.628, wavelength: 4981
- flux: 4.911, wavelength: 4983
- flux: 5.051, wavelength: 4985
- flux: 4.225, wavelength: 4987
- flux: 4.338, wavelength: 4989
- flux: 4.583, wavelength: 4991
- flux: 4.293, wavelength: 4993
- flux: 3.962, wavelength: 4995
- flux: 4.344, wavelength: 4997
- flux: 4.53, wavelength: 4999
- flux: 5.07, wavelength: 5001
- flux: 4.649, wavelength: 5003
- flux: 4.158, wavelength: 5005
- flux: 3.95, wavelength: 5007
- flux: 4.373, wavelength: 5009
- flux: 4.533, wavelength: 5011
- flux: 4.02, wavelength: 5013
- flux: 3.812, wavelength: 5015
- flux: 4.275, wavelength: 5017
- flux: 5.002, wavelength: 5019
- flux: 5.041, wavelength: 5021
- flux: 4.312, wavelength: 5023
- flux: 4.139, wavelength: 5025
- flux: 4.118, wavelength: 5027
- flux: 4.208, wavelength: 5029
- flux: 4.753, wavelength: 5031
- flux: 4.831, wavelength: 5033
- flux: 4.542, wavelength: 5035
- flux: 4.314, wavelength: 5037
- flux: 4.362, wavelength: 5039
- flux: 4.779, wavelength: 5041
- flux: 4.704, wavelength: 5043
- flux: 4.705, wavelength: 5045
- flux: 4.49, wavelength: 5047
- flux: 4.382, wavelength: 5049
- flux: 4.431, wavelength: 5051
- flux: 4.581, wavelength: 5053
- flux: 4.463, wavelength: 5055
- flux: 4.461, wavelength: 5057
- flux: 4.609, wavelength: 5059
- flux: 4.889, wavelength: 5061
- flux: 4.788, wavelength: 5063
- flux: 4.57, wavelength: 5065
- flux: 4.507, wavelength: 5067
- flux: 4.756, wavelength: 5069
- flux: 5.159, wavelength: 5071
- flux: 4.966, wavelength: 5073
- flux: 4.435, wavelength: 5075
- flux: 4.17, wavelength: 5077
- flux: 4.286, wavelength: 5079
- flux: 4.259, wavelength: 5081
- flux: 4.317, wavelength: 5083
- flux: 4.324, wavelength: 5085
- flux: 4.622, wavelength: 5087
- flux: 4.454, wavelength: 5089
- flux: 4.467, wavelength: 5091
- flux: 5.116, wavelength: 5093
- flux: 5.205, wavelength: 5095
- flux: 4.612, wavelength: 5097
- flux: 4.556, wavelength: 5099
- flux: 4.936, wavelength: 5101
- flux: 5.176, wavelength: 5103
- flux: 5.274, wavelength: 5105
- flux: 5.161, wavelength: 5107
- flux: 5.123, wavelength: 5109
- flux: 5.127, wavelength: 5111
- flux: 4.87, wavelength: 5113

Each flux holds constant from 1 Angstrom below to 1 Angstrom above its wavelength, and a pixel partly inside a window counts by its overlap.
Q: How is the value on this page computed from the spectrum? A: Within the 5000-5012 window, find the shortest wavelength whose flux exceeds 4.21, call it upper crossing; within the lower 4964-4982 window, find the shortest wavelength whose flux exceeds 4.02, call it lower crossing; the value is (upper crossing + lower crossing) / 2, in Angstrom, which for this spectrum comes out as 4984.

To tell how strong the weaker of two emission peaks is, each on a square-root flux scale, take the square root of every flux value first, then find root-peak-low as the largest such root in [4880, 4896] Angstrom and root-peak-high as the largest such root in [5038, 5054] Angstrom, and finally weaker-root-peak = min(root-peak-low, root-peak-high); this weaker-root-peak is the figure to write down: 2.07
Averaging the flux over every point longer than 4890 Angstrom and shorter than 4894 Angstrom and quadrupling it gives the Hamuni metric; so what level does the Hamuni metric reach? 14.8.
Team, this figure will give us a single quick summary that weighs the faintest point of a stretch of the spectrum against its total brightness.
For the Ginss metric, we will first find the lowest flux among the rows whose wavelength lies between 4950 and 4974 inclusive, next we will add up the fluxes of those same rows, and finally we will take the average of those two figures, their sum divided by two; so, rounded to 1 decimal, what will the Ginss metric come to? 27.6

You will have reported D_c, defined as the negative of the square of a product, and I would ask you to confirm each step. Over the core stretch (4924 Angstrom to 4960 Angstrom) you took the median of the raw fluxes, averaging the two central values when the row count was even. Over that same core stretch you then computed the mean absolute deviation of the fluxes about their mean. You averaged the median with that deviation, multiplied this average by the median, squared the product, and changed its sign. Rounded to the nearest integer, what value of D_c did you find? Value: -105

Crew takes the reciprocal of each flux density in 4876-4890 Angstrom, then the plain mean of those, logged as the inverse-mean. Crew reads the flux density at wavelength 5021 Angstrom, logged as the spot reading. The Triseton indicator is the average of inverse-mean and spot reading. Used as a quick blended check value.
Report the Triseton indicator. 2.6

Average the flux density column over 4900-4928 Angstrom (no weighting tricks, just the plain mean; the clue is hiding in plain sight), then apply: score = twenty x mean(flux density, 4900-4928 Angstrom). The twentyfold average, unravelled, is 82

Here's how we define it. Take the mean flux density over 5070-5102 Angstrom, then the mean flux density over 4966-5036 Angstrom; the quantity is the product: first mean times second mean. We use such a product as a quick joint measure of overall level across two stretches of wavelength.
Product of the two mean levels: 20.3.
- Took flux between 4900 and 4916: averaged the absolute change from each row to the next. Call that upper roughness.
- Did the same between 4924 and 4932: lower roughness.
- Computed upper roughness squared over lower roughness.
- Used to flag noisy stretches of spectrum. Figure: 0.30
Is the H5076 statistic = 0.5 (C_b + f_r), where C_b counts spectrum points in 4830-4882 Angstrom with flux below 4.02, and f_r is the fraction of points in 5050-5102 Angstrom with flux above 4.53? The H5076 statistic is 11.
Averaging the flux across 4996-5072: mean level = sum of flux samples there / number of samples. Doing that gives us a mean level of 4.52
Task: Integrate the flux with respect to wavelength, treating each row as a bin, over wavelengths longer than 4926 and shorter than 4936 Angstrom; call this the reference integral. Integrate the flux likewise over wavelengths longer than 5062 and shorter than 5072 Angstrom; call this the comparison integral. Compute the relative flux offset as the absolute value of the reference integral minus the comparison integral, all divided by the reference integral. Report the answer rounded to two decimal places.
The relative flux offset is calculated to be 0.24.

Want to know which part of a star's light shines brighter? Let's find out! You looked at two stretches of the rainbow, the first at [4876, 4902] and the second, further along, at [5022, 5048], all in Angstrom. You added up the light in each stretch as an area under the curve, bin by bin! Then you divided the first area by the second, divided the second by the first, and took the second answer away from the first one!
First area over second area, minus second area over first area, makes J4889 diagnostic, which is -0.23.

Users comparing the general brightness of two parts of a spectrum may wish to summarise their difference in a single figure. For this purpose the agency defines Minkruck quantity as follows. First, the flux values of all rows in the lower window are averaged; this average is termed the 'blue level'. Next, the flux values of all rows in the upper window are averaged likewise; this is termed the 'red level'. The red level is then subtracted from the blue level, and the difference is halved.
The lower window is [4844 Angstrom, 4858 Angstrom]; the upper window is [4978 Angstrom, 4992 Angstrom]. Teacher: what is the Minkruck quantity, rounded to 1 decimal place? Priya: -0.6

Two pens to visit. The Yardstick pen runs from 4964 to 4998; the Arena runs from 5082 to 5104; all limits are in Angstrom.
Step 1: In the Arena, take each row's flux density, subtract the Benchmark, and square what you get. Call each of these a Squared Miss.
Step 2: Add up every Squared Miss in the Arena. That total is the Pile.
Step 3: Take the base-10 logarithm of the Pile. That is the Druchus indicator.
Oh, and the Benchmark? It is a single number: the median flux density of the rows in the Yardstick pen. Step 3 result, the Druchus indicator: 0.52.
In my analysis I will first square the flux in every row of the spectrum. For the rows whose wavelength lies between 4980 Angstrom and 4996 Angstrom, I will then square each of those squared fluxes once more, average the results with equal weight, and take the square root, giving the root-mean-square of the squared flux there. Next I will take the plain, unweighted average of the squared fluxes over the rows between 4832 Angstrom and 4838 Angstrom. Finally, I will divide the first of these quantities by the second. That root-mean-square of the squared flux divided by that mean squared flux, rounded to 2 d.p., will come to 1.70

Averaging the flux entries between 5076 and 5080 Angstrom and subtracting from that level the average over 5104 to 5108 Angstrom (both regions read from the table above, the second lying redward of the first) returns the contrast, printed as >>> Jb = -1.0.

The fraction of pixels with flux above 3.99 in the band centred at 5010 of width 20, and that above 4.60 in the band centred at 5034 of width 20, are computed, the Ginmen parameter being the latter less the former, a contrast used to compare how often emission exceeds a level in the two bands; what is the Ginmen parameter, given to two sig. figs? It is -0.40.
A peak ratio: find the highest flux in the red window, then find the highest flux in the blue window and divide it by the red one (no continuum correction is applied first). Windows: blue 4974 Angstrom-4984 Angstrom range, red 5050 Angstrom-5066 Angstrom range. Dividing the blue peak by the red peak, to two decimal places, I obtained 1.00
